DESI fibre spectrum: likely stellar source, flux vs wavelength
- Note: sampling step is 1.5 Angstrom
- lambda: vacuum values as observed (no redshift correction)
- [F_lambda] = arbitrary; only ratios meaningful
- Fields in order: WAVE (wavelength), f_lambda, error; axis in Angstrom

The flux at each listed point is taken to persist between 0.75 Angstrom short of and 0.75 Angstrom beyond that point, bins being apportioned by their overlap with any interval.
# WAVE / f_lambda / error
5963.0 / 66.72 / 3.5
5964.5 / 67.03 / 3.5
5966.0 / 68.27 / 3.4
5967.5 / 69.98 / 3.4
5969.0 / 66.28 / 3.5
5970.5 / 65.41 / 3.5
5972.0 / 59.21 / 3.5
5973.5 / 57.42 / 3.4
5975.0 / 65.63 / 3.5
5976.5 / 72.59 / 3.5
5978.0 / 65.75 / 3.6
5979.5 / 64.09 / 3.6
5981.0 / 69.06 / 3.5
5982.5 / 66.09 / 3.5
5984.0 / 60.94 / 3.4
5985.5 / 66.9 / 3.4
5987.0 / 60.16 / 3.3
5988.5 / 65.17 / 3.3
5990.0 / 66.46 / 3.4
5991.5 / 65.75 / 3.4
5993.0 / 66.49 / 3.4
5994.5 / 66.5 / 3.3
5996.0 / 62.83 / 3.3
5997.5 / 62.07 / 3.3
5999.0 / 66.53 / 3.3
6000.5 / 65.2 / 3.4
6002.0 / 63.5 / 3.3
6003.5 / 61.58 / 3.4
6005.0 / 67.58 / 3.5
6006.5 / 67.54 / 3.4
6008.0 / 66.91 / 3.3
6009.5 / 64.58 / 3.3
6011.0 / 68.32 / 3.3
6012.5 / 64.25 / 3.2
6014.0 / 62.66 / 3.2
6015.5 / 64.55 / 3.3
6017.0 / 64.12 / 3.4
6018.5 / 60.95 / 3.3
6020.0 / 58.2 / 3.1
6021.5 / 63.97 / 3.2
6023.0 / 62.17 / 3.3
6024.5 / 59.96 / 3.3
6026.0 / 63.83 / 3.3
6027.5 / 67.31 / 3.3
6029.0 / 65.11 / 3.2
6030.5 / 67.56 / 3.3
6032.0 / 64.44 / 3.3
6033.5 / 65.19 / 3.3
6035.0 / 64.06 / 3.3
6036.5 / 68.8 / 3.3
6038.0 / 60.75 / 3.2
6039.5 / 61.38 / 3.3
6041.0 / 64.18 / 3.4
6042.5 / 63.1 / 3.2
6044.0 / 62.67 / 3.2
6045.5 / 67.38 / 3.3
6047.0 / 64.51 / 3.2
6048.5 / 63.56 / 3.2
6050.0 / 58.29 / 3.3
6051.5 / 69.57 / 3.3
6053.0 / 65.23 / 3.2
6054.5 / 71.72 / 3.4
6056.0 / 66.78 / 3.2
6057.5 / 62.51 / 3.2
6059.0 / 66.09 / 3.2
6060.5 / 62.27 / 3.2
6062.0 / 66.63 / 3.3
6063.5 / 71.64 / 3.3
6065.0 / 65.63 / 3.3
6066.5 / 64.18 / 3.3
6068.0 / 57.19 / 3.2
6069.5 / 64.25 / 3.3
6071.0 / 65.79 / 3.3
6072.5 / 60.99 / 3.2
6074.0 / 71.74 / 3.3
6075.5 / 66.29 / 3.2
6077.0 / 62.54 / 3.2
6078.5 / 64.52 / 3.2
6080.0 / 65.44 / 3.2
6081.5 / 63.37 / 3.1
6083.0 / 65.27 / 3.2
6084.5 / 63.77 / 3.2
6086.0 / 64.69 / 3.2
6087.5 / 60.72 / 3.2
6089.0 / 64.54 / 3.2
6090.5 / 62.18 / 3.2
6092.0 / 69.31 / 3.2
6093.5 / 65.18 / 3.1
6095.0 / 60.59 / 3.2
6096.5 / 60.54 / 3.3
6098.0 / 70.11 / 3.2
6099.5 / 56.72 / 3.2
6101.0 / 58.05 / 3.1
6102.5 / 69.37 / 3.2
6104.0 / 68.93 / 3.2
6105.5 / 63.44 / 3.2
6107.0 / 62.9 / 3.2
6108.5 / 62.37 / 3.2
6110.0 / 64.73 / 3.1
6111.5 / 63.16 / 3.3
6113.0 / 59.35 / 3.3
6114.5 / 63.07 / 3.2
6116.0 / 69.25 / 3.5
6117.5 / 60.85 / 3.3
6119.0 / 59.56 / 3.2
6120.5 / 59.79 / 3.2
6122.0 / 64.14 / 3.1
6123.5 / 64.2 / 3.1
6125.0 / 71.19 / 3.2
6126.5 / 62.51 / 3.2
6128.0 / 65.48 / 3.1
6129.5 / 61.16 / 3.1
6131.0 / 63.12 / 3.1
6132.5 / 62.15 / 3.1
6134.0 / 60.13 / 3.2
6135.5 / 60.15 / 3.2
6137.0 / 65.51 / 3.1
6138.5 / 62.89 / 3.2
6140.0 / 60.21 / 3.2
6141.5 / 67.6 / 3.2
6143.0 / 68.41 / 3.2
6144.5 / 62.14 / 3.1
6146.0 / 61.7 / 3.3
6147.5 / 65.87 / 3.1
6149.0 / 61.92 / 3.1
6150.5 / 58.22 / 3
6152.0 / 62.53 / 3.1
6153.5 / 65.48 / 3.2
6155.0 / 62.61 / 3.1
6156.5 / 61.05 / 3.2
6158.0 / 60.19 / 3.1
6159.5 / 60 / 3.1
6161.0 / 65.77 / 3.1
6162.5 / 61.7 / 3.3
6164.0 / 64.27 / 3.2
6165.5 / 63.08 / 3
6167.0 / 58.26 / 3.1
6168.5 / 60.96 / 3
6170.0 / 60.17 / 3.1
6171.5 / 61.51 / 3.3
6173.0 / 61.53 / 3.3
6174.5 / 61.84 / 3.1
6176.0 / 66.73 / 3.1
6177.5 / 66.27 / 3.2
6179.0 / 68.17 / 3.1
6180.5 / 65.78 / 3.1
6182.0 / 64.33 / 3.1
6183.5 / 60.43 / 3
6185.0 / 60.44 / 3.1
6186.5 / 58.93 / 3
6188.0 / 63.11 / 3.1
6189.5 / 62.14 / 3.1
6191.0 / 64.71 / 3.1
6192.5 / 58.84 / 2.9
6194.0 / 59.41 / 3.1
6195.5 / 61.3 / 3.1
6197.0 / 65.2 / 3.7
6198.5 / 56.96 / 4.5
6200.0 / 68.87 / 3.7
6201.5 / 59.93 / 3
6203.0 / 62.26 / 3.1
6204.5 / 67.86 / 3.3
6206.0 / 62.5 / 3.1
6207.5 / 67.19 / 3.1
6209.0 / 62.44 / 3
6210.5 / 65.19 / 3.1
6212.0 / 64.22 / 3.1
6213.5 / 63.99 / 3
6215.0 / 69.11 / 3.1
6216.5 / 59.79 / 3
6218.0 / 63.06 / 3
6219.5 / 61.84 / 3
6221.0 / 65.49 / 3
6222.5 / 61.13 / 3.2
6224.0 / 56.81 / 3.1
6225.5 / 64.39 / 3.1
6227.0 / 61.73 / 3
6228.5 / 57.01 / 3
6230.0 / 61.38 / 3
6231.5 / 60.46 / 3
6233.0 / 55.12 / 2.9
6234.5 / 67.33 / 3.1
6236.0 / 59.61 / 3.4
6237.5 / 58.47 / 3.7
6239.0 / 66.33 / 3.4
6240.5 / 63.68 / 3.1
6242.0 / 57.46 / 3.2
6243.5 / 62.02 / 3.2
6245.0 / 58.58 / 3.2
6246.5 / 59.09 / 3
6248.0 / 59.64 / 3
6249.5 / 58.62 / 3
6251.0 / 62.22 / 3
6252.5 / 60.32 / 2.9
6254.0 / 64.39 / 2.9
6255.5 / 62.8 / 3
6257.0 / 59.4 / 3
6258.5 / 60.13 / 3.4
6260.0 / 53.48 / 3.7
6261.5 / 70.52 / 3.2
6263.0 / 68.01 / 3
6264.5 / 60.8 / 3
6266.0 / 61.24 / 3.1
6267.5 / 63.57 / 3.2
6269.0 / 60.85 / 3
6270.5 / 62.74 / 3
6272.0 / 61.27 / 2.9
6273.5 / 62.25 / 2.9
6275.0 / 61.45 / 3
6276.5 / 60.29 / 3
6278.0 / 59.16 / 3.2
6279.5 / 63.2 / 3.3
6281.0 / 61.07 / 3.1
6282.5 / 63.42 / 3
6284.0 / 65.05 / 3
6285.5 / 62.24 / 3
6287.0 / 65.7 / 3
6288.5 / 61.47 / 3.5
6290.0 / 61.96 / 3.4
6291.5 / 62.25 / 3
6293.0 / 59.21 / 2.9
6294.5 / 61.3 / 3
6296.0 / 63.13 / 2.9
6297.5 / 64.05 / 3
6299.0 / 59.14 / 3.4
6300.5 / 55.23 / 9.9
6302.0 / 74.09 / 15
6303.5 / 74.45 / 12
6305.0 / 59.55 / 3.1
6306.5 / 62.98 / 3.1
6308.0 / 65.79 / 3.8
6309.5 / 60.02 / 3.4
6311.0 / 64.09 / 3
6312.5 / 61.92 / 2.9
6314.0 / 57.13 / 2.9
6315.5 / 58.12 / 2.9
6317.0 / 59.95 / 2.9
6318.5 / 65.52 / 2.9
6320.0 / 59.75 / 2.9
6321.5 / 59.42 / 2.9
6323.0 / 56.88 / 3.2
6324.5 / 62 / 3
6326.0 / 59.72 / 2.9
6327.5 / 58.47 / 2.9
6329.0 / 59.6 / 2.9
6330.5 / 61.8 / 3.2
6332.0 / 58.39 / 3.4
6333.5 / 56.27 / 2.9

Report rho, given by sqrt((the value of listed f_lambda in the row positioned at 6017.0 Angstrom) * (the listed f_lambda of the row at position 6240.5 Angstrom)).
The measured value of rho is 63.9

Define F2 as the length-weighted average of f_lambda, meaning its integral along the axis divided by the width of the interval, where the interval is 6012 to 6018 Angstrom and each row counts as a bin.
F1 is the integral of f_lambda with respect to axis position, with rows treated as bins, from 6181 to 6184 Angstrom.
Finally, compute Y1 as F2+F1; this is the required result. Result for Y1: 252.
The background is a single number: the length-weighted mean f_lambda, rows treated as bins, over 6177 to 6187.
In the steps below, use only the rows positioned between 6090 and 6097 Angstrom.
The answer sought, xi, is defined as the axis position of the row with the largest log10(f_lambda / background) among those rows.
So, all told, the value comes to 6092.0 Angstrom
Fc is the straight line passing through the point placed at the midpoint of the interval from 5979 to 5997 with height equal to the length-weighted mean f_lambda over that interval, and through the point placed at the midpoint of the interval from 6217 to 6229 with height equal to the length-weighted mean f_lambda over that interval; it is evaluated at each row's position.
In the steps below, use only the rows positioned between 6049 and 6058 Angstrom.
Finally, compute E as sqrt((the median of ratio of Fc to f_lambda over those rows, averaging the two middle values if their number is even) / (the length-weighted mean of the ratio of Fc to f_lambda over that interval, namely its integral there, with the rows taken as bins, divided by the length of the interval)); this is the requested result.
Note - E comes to 1.00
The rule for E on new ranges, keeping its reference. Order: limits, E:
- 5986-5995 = 0.99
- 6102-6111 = 1.01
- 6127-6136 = 1.00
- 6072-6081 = 1.00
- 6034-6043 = 1.00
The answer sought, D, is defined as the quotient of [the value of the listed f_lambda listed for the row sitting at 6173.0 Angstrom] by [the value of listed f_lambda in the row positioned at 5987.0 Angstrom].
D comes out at 1.02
